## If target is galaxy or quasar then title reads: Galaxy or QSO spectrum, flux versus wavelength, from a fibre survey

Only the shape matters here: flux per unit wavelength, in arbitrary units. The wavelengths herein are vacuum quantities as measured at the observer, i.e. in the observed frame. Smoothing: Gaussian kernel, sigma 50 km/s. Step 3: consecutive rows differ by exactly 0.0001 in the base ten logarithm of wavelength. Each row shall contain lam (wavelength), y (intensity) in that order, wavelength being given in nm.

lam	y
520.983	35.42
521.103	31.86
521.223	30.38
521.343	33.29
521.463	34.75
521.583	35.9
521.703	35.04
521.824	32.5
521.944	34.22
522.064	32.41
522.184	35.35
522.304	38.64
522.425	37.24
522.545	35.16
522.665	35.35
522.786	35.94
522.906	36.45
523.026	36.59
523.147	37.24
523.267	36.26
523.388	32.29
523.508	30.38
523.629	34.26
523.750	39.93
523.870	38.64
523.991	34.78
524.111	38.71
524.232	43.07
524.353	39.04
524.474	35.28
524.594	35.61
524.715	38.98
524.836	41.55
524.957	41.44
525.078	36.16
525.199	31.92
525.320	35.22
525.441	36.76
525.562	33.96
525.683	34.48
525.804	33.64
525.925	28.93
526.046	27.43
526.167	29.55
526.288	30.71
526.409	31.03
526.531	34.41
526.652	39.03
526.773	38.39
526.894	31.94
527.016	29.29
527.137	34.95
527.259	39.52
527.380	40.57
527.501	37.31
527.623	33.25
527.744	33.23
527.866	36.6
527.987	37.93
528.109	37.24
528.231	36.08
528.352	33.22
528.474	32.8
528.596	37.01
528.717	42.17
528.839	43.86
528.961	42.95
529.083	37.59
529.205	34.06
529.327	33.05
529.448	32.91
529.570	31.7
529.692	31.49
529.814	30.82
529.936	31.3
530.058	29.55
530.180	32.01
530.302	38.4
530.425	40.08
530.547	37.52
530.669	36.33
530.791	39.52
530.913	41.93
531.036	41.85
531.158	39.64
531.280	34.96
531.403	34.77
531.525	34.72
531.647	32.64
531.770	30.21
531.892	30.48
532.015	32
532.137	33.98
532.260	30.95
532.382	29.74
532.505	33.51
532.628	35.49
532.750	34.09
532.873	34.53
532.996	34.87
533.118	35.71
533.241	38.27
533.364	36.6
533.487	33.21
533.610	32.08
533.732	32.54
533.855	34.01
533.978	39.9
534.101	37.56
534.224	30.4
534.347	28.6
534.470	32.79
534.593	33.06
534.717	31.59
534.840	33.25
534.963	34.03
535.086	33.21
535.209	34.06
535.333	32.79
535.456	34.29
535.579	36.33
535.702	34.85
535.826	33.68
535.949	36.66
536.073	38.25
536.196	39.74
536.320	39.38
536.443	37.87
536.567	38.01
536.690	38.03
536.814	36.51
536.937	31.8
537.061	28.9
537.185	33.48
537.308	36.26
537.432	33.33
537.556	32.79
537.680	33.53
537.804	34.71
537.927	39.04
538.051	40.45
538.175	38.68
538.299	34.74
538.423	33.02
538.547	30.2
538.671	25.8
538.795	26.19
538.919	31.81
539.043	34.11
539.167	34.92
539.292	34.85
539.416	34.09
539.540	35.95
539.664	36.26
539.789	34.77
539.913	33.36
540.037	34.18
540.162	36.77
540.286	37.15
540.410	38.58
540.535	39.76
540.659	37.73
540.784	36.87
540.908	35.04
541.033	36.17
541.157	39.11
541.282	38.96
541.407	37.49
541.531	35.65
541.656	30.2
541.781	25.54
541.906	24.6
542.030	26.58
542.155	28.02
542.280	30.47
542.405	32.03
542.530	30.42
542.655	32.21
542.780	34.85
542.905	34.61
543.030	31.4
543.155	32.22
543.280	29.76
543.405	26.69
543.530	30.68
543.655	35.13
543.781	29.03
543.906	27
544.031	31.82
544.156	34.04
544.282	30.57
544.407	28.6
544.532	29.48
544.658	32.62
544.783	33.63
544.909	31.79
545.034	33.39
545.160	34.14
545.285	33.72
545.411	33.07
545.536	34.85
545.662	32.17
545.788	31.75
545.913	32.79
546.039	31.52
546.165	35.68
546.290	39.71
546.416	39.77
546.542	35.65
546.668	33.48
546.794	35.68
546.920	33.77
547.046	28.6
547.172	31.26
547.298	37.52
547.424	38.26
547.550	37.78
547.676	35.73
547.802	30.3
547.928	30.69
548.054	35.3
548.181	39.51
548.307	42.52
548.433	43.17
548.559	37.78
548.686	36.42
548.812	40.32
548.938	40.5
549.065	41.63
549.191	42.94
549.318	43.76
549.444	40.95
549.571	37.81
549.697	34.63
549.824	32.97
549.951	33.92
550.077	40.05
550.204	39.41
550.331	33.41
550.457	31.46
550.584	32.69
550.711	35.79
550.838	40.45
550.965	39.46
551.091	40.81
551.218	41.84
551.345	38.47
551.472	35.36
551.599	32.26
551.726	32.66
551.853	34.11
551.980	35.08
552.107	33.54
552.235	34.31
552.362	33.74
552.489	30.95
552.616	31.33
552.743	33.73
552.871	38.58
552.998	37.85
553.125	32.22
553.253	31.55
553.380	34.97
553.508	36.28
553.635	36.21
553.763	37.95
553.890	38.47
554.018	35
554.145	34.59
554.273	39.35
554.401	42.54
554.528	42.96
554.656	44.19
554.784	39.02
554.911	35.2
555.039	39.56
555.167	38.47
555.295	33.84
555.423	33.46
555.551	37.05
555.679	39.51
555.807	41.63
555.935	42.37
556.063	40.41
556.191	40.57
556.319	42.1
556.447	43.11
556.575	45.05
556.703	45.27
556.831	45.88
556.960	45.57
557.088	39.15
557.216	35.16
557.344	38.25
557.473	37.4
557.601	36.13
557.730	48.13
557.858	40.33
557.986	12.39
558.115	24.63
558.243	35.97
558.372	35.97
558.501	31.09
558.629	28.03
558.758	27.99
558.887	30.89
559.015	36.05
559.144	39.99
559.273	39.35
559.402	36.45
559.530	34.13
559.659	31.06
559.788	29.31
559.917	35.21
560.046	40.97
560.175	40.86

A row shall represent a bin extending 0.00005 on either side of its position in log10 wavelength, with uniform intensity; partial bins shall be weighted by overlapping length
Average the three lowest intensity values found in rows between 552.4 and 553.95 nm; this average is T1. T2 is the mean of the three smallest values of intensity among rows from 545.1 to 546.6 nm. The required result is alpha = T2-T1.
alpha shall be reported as 0.5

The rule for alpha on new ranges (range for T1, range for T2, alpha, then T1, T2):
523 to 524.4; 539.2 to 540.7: 1.6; 32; 33.9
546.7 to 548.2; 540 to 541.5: 5.3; 30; 35.1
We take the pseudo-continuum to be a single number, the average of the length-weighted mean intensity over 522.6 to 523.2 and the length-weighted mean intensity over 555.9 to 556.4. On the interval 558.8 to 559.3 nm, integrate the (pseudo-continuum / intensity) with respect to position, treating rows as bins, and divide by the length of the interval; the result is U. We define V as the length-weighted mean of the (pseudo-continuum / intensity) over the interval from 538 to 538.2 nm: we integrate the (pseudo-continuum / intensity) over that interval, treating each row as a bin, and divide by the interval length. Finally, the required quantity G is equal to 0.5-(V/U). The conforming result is -0.4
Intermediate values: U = 1.09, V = 0.98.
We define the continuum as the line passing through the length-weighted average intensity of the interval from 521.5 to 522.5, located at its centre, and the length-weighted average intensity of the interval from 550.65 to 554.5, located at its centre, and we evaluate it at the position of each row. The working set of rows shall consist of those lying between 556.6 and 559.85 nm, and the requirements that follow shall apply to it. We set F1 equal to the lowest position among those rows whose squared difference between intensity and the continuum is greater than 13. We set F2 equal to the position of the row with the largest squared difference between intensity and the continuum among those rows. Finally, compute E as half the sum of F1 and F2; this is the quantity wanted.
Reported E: 557.34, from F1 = 556.703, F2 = 557.986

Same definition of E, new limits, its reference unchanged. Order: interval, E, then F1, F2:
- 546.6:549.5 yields 548.18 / 547.046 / 549.318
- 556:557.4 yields 556.45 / 556.063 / 556.831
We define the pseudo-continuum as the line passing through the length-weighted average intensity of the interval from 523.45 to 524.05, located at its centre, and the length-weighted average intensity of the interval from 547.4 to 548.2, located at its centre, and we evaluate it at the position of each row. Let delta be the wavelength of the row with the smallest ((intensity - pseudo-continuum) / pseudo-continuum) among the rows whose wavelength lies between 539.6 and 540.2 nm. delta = 539.913 nm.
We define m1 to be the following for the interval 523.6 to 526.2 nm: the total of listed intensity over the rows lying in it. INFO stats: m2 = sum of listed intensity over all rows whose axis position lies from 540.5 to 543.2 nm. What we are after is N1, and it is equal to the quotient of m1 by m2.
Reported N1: 1.08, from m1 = 789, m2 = 730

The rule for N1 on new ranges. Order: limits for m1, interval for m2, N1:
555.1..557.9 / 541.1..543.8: 1.28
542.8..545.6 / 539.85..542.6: 0.94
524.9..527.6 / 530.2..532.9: 0.97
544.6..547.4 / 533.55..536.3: 0.99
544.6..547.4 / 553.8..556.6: 0.86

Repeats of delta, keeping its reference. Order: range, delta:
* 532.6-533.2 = 532.750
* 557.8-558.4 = 557.986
